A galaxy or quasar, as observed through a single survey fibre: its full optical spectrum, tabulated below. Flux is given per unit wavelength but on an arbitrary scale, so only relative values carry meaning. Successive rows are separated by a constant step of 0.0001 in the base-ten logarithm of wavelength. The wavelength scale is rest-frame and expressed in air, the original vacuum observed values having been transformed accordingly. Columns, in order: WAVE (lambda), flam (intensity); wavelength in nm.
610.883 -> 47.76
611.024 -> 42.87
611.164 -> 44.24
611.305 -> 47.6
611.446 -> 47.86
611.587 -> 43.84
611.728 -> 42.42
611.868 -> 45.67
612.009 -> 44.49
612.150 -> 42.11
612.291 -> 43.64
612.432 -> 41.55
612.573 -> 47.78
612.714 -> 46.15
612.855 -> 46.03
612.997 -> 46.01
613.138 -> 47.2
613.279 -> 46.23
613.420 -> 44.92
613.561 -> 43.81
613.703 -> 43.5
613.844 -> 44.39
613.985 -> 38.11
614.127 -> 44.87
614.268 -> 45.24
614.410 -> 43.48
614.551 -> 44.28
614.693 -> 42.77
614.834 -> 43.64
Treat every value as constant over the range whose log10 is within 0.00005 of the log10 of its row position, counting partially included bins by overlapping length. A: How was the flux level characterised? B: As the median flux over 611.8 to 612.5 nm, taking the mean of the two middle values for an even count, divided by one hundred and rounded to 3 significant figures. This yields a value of 0.436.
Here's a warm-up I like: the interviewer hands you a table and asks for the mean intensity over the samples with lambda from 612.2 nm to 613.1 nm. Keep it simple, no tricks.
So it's 45.2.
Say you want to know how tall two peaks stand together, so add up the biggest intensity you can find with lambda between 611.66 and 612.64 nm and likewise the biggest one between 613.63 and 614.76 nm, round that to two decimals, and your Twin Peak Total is 93.02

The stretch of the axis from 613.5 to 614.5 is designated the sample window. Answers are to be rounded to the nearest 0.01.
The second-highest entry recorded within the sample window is 44.87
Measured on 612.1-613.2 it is 47.20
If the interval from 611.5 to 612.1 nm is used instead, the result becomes 44.49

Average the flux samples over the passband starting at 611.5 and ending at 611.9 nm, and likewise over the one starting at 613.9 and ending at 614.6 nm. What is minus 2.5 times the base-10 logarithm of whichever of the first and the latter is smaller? -4.09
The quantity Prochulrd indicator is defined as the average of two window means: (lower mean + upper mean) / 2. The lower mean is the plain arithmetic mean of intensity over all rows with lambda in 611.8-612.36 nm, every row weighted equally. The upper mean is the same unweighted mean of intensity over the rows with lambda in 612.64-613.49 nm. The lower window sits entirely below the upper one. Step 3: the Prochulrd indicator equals 45.0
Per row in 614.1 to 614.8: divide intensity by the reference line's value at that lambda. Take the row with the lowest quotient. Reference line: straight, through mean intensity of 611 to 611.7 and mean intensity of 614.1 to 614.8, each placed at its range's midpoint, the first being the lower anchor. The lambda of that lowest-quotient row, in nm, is 614.693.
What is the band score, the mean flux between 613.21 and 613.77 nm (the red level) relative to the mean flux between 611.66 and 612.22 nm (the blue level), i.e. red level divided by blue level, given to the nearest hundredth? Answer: 1.02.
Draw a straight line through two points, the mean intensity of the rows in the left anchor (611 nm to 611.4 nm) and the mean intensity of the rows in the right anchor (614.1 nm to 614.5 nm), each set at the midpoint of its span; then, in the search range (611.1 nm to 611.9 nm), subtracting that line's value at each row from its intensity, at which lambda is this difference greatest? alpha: 611.446 nm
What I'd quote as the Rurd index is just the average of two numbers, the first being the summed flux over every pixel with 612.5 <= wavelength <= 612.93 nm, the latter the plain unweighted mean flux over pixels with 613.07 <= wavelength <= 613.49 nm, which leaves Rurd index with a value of 93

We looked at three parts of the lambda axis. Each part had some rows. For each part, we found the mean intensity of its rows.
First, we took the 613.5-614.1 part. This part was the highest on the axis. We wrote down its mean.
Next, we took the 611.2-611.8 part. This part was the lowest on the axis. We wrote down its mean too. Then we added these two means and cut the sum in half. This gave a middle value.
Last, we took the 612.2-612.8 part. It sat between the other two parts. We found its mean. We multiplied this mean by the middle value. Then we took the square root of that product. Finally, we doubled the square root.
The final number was 88.7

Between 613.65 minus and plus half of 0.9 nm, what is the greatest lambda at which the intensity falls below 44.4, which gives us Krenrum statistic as 613.985 nm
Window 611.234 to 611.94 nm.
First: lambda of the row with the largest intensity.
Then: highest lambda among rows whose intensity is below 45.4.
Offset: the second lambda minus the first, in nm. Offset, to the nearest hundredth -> 0.28 nm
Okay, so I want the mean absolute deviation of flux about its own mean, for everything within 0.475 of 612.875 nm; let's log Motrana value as 1.2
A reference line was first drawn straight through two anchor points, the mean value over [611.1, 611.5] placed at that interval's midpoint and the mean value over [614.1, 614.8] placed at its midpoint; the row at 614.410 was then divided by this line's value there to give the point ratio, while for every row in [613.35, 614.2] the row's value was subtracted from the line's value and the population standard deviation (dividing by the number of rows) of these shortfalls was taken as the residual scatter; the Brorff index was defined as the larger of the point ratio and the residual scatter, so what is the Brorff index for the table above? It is 2.31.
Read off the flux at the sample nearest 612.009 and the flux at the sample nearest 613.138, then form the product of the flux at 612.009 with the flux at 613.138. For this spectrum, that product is 2100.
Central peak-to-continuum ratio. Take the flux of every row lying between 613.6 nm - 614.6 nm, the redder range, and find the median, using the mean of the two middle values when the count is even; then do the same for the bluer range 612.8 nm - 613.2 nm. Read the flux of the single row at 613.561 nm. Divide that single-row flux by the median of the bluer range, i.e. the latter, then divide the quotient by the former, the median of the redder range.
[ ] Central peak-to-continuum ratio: 0.0215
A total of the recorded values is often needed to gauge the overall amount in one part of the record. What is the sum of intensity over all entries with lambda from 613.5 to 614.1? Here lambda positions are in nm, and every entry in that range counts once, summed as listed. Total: 170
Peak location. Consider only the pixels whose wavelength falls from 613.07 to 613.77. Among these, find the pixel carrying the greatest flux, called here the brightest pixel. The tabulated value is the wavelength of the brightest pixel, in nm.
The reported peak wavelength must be 613.138 nm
